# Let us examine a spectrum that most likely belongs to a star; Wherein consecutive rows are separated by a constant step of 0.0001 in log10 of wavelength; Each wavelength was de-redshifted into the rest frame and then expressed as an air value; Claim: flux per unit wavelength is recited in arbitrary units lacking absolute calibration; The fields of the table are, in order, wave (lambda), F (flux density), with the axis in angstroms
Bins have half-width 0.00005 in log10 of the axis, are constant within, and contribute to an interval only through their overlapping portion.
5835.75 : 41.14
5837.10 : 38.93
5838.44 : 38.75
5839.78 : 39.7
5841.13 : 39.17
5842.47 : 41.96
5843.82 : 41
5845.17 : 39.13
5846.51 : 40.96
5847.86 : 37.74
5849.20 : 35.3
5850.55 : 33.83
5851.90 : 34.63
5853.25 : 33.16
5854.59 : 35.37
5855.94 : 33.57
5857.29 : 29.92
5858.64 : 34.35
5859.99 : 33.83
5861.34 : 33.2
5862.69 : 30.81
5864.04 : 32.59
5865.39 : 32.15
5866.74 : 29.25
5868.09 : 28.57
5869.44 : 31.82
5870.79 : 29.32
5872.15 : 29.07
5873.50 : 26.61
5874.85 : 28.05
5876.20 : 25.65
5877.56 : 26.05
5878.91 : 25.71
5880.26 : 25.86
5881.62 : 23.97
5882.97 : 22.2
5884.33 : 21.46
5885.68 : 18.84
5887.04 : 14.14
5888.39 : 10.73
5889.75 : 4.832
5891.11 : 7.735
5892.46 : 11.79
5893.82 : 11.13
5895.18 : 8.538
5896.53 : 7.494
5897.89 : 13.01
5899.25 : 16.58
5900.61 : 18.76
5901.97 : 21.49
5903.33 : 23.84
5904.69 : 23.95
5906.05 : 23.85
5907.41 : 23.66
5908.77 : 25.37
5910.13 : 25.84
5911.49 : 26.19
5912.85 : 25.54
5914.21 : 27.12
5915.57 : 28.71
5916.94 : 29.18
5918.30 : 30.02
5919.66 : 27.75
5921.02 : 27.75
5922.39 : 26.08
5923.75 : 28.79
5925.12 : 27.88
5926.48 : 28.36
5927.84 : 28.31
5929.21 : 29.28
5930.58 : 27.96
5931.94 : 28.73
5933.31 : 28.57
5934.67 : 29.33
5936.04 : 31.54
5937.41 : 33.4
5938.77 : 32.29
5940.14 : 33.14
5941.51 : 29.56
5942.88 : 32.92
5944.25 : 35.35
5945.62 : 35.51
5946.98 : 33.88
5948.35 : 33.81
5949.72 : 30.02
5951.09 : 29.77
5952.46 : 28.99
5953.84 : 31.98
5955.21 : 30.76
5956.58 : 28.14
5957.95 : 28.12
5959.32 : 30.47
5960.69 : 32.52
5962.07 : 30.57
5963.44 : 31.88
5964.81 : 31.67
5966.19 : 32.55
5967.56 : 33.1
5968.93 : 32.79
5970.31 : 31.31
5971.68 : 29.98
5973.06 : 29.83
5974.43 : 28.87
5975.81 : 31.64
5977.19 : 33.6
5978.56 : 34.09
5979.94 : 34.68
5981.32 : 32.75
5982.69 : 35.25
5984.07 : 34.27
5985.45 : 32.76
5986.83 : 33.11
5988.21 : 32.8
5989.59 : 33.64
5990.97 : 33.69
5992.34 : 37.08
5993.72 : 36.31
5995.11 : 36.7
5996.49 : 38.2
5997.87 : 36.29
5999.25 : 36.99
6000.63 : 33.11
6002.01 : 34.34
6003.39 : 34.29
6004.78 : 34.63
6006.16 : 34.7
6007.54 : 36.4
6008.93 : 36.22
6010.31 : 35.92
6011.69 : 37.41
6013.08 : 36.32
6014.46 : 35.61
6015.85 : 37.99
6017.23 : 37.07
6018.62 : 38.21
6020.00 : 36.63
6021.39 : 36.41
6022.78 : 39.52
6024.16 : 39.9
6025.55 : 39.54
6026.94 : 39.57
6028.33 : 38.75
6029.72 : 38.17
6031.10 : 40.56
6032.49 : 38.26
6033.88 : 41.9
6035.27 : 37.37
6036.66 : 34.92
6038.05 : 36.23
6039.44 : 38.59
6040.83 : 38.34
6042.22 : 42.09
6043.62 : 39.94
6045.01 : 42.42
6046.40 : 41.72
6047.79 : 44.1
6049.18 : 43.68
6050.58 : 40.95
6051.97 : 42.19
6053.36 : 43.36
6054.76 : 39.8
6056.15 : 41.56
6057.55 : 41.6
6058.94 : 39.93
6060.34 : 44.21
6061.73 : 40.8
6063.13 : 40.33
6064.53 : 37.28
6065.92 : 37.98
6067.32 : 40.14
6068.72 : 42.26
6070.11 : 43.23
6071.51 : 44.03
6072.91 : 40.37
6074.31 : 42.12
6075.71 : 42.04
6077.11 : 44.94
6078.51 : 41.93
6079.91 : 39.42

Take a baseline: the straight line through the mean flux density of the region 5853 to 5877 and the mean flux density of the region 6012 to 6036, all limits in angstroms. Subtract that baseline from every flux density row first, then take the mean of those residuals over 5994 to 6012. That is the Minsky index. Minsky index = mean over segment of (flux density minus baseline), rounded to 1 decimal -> -1.6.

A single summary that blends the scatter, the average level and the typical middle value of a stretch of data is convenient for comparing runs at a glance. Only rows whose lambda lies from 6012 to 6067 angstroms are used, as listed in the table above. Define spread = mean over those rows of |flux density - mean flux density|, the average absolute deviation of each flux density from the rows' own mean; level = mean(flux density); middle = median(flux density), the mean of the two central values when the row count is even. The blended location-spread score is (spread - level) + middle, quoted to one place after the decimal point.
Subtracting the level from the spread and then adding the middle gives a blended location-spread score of 2.0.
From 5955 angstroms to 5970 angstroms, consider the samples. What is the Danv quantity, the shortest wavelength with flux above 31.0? 5960.69 angstroms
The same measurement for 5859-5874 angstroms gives 5859.99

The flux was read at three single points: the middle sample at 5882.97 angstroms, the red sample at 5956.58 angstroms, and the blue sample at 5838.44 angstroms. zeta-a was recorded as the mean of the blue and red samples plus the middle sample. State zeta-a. 55.6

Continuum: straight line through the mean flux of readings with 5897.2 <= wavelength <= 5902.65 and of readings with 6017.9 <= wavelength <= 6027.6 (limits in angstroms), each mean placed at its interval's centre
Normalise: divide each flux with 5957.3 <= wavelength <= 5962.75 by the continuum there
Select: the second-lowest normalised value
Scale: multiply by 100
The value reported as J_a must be 109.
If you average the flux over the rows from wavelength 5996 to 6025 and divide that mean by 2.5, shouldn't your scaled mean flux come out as 14.6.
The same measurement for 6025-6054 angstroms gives 16.1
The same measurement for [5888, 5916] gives 7.4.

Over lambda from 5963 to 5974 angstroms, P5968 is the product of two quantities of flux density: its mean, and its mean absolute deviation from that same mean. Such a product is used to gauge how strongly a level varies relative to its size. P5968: 30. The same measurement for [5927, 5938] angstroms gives 42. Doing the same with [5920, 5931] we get 18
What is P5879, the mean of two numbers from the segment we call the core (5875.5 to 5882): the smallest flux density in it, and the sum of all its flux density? 76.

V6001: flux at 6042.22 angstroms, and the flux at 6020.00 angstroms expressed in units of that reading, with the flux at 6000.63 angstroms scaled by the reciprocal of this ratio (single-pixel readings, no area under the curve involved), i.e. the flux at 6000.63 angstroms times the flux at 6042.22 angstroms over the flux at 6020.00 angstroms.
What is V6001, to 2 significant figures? 38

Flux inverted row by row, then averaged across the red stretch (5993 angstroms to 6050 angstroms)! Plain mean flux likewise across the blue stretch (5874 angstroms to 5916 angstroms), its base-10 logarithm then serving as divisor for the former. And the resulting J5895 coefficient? 0.020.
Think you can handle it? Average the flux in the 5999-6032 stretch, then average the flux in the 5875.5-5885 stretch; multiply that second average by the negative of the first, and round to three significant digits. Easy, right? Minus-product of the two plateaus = -904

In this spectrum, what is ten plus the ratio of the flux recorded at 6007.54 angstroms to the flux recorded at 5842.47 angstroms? 10.9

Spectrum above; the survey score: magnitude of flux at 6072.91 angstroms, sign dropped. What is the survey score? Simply 40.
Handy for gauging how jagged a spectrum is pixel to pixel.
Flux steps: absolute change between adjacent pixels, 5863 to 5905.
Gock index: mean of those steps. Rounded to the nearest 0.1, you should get 2.2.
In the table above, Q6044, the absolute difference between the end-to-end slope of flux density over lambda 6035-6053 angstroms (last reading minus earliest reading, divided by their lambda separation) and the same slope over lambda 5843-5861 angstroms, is 0.73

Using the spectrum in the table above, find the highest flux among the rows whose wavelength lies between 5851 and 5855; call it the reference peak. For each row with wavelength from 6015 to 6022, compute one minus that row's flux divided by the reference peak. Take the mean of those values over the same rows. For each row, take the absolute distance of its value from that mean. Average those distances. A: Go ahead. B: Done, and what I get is 0.019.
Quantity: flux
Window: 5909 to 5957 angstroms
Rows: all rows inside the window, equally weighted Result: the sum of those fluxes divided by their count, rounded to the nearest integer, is 30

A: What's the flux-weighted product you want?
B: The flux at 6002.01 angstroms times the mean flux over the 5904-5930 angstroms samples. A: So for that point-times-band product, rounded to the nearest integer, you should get 928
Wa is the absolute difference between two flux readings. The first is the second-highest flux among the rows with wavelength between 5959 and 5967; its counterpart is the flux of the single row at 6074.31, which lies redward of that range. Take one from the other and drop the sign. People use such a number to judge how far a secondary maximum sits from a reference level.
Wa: 10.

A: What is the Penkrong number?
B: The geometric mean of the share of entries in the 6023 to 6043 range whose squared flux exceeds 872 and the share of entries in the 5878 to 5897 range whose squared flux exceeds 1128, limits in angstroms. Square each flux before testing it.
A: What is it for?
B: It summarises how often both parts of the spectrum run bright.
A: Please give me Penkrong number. 0.0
